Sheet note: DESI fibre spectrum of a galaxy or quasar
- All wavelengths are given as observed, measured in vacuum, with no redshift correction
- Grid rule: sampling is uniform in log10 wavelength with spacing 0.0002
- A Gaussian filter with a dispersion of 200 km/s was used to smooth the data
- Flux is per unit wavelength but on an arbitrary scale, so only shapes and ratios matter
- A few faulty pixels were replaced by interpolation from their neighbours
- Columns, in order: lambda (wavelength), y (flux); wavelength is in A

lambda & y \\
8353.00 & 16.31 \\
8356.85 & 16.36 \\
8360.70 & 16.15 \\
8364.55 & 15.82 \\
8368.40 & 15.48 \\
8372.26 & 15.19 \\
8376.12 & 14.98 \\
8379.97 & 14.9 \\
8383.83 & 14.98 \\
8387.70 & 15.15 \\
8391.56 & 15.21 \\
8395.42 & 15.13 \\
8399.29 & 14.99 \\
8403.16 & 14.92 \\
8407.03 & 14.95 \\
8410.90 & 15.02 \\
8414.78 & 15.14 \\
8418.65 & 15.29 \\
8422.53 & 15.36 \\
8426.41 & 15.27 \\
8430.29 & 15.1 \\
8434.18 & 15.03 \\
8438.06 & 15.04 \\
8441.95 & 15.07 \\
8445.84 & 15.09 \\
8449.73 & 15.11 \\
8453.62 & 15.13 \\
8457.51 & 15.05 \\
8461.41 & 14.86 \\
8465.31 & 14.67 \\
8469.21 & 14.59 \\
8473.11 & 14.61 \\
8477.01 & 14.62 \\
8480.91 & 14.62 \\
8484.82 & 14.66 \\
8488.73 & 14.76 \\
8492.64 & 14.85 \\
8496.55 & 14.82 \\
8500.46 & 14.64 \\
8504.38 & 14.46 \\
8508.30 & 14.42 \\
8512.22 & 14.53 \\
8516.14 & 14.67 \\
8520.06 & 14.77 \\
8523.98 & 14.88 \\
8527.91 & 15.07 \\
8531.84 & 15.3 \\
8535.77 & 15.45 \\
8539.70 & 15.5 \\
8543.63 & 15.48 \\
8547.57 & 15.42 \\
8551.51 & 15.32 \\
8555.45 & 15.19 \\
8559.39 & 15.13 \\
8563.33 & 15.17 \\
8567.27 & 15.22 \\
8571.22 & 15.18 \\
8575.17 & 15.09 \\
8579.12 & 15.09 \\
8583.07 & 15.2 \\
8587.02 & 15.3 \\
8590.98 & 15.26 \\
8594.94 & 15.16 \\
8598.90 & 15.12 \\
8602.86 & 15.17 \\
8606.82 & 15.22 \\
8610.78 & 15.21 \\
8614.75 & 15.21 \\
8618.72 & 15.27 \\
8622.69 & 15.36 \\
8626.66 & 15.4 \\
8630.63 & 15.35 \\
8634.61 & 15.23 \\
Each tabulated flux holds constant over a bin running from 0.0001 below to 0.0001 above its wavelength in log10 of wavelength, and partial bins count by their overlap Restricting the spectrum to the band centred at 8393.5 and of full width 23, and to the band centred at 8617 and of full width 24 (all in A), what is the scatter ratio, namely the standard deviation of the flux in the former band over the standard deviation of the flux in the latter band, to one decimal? 1.4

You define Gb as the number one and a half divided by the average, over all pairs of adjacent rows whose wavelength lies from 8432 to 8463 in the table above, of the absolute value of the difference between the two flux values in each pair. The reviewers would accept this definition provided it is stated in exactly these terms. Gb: 28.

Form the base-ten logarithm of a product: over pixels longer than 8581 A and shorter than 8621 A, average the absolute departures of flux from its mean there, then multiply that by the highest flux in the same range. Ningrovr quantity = -0.21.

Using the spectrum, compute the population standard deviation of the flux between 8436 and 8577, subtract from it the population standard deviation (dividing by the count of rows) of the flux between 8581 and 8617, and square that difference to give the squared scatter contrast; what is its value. 0.064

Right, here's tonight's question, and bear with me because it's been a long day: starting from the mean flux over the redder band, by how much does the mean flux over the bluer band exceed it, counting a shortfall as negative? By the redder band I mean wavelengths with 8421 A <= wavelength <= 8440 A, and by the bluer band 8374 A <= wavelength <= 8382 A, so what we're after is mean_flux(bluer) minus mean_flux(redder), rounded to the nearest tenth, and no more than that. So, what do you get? -0.2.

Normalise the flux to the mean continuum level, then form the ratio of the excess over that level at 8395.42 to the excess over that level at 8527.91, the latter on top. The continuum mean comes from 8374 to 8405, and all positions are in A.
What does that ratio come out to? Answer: 0.4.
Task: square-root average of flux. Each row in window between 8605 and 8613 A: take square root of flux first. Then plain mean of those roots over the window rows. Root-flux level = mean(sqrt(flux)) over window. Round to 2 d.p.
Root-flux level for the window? 3.90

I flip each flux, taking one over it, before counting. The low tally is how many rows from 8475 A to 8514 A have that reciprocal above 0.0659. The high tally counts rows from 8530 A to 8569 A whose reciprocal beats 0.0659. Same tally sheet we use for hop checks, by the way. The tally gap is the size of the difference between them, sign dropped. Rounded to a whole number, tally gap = 8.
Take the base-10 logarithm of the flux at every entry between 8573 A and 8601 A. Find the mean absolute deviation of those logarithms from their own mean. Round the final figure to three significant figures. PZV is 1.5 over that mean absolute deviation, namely 774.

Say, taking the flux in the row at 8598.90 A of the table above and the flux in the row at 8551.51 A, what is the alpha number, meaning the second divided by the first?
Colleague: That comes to 1.01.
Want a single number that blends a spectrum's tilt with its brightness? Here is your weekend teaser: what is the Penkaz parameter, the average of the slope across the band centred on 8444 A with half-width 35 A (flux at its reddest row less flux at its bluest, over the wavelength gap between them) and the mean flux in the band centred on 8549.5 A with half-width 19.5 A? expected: 7.66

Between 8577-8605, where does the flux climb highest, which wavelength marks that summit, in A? 8587.02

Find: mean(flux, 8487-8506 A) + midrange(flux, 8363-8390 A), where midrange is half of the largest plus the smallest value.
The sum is 30.07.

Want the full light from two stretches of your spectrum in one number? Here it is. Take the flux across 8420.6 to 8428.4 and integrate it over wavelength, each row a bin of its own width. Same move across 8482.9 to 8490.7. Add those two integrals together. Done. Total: 234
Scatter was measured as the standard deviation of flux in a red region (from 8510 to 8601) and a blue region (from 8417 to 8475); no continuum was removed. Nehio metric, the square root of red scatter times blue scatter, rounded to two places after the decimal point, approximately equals 0.24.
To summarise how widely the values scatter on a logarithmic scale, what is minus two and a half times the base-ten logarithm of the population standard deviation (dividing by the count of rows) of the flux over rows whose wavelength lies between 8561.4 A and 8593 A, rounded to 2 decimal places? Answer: 2.90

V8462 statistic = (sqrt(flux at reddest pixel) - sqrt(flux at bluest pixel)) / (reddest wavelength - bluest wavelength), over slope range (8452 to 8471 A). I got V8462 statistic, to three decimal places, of -0.004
